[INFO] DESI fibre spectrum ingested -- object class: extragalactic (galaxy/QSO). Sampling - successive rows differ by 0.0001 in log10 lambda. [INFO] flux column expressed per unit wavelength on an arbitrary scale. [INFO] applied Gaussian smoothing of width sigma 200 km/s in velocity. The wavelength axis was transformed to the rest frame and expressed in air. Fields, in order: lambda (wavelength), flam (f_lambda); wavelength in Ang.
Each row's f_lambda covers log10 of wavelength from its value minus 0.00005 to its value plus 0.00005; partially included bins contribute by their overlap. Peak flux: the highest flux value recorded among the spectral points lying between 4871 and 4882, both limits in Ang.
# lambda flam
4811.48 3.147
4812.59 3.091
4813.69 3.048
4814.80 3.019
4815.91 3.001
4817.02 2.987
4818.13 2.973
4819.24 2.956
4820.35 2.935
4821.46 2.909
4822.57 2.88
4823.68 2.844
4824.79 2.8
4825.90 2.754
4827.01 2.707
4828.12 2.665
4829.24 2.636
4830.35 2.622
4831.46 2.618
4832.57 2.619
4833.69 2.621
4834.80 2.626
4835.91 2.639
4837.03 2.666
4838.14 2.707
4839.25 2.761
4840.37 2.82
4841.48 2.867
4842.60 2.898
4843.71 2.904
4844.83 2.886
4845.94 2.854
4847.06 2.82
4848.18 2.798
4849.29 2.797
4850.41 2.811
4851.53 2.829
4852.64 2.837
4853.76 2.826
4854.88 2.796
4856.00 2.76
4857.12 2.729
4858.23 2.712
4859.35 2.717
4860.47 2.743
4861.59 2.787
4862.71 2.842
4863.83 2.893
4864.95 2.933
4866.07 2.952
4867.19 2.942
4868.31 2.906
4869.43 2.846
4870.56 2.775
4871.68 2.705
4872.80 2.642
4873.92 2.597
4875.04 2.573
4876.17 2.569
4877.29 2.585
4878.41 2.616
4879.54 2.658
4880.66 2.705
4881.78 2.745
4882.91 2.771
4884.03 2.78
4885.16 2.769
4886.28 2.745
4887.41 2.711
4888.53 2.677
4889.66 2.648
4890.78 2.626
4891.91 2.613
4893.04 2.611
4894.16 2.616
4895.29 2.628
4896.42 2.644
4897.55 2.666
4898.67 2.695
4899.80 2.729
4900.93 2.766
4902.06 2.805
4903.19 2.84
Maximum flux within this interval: 2.745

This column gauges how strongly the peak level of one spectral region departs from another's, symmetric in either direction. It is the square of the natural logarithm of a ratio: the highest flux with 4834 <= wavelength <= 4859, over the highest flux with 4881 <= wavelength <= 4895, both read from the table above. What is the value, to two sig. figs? 0.0019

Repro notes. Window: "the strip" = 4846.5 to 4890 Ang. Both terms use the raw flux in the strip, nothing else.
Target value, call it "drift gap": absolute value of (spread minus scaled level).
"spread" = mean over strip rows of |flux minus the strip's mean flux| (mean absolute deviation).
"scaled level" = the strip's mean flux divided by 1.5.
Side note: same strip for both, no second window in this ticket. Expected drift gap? 1.76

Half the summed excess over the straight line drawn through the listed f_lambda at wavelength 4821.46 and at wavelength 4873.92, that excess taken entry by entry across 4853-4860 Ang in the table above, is 0.2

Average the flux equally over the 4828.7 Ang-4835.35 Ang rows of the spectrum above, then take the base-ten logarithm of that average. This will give 0.419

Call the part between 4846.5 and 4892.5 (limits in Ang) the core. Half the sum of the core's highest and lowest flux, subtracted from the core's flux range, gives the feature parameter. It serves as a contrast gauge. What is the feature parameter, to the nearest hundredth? -2.38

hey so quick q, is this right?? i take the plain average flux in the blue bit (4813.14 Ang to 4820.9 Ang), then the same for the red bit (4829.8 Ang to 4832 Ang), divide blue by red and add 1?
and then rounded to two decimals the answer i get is 2.14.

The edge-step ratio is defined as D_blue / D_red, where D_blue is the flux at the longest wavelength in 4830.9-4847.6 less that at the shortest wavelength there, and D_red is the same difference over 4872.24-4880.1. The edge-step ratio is 13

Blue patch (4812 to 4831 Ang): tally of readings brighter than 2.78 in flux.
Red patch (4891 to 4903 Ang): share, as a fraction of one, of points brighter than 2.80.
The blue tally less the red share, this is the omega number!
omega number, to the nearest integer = 12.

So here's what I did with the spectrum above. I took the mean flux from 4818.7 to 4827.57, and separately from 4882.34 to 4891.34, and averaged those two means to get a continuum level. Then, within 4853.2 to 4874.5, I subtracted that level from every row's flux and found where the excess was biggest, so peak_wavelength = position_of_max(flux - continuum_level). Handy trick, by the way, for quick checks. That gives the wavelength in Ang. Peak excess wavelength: 4866.07 Ang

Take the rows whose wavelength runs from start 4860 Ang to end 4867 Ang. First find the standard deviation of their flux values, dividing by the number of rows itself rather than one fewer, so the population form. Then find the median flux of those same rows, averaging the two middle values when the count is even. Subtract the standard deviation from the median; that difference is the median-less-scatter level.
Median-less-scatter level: 2.79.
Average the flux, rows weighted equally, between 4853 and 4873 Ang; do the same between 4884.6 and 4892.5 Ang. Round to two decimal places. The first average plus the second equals 5.49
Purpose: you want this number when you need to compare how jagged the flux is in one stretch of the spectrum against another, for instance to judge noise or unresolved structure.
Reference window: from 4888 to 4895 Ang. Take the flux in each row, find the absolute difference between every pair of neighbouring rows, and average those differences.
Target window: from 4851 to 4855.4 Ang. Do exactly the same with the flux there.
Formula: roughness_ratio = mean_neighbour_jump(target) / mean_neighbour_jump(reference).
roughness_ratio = 1.2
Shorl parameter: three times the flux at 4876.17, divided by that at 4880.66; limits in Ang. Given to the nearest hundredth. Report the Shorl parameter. 2.85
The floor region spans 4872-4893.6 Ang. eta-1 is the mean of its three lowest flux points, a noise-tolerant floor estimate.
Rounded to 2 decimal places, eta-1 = 2.58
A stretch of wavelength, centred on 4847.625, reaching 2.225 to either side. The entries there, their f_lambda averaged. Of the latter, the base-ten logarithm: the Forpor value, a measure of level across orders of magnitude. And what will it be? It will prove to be 0.450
